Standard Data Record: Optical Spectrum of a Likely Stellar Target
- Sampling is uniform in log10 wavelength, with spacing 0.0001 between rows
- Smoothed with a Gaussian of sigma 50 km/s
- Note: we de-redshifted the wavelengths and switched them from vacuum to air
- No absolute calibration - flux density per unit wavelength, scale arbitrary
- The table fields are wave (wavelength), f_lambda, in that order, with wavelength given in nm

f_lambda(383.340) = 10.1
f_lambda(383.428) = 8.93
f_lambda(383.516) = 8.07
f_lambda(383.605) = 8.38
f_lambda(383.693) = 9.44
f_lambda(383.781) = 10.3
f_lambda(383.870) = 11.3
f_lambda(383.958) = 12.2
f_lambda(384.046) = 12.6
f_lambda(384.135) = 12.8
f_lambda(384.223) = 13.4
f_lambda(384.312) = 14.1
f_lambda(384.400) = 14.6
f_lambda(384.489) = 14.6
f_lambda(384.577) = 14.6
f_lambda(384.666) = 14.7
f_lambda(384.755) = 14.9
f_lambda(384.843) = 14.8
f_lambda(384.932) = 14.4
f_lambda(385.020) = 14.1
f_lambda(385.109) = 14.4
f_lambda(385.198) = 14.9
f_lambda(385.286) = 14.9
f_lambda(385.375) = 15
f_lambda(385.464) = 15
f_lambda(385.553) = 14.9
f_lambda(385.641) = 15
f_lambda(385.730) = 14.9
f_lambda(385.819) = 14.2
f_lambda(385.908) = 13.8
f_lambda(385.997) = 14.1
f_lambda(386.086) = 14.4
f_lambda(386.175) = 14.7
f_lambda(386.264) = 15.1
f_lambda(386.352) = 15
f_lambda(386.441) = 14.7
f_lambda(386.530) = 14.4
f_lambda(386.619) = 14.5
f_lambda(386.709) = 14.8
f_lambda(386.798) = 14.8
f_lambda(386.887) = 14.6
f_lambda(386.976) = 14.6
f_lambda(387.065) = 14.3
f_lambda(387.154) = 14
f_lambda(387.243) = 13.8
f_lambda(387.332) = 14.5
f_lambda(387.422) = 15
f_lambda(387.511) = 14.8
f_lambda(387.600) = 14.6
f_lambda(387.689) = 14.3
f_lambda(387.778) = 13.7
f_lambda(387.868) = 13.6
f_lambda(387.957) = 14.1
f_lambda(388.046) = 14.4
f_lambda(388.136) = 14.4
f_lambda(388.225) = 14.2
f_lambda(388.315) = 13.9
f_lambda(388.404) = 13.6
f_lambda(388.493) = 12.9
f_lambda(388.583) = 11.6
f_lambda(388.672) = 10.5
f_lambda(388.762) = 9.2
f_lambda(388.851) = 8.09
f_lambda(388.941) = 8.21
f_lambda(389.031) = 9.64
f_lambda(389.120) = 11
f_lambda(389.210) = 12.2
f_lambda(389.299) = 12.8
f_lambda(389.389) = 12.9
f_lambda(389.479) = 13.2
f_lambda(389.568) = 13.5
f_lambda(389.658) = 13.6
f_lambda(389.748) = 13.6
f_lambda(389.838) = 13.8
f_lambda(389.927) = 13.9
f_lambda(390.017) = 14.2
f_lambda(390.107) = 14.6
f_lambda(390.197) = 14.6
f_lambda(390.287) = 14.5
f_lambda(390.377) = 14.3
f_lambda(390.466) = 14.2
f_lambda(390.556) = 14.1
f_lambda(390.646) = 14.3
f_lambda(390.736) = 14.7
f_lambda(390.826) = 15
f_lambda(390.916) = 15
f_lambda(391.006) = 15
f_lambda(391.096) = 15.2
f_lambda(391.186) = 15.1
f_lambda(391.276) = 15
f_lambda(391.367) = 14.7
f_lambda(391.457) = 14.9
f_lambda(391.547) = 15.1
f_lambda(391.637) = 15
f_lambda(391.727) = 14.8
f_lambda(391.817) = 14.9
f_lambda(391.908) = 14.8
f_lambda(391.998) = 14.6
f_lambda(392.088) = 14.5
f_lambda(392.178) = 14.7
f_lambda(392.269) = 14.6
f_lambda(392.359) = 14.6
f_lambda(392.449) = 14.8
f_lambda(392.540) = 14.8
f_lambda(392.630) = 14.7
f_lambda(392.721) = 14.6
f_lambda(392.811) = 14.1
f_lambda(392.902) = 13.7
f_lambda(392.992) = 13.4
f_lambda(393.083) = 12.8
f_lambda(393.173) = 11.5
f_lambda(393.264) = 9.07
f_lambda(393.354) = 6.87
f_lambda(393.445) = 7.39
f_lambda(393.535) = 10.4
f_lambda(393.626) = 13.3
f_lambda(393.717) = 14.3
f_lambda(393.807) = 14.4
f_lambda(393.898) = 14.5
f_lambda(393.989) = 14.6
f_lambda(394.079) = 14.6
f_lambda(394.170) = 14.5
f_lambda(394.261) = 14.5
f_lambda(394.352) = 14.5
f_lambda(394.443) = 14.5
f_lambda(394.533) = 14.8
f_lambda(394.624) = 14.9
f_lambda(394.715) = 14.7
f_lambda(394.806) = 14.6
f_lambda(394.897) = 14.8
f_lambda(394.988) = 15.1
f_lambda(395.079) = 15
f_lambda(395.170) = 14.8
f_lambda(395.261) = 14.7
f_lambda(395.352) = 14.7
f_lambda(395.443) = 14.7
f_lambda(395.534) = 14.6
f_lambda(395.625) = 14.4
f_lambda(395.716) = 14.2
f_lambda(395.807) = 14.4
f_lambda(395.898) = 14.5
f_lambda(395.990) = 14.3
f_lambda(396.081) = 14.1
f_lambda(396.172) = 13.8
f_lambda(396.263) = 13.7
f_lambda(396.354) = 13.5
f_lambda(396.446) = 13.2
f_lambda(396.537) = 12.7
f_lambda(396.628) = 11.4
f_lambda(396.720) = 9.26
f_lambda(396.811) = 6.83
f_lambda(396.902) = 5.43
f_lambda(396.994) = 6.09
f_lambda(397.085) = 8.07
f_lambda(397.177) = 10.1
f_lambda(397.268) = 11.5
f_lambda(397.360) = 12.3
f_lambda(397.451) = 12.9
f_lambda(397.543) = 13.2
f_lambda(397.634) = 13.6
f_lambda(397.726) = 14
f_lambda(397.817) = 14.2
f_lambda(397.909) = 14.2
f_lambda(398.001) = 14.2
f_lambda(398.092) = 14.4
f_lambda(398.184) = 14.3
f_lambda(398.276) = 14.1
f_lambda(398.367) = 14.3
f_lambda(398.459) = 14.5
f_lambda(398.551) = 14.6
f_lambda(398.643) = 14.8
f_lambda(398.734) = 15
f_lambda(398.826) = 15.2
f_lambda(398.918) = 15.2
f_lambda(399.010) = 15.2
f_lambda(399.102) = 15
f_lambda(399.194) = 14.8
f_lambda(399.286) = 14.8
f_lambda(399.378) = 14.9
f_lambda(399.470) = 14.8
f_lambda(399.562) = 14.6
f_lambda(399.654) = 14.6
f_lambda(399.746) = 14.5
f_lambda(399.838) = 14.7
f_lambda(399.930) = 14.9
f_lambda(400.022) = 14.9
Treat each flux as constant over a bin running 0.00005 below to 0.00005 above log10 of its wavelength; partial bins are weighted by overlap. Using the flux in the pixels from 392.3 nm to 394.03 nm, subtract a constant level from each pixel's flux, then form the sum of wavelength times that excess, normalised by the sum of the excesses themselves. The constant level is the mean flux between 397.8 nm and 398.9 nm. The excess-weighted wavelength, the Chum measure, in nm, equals 393.36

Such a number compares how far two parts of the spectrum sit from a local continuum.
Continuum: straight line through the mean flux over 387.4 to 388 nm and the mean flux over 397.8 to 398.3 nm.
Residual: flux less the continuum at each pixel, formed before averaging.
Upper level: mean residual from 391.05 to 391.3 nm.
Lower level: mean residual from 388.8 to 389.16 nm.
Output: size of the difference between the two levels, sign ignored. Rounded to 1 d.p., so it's 5.9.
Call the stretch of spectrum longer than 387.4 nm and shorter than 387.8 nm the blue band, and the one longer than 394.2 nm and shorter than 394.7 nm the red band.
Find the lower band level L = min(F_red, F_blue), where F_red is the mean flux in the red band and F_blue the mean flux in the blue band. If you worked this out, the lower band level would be 14.5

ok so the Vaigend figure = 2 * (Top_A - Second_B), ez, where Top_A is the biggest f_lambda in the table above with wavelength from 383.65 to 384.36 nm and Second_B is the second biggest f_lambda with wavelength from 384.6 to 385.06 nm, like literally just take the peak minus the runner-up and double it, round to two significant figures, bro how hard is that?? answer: -1.4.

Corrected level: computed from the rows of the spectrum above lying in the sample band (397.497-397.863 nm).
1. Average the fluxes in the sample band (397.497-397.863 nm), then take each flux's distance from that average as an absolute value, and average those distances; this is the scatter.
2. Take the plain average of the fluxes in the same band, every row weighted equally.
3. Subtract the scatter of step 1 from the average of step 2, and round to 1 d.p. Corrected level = 13.4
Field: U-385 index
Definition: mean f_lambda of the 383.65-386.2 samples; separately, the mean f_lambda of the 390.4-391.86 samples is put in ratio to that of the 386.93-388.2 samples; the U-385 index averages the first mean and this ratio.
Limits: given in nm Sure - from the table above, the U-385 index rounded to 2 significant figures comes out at 7.5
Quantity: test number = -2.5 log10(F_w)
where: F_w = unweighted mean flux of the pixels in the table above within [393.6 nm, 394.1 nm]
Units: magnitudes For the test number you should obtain -2.89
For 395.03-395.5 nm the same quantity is -2.92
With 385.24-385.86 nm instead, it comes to -2.93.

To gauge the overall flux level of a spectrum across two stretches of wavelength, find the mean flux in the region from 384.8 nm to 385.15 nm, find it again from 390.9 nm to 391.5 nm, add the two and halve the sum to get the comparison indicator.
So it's 14.7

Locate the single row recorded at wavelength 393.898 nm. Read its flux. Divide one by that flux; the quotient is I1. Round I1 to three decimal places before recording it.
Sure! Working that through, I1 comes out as 0.069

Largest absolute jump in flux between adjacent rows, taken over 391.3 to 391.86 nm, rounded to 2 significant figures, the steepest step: 0.20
